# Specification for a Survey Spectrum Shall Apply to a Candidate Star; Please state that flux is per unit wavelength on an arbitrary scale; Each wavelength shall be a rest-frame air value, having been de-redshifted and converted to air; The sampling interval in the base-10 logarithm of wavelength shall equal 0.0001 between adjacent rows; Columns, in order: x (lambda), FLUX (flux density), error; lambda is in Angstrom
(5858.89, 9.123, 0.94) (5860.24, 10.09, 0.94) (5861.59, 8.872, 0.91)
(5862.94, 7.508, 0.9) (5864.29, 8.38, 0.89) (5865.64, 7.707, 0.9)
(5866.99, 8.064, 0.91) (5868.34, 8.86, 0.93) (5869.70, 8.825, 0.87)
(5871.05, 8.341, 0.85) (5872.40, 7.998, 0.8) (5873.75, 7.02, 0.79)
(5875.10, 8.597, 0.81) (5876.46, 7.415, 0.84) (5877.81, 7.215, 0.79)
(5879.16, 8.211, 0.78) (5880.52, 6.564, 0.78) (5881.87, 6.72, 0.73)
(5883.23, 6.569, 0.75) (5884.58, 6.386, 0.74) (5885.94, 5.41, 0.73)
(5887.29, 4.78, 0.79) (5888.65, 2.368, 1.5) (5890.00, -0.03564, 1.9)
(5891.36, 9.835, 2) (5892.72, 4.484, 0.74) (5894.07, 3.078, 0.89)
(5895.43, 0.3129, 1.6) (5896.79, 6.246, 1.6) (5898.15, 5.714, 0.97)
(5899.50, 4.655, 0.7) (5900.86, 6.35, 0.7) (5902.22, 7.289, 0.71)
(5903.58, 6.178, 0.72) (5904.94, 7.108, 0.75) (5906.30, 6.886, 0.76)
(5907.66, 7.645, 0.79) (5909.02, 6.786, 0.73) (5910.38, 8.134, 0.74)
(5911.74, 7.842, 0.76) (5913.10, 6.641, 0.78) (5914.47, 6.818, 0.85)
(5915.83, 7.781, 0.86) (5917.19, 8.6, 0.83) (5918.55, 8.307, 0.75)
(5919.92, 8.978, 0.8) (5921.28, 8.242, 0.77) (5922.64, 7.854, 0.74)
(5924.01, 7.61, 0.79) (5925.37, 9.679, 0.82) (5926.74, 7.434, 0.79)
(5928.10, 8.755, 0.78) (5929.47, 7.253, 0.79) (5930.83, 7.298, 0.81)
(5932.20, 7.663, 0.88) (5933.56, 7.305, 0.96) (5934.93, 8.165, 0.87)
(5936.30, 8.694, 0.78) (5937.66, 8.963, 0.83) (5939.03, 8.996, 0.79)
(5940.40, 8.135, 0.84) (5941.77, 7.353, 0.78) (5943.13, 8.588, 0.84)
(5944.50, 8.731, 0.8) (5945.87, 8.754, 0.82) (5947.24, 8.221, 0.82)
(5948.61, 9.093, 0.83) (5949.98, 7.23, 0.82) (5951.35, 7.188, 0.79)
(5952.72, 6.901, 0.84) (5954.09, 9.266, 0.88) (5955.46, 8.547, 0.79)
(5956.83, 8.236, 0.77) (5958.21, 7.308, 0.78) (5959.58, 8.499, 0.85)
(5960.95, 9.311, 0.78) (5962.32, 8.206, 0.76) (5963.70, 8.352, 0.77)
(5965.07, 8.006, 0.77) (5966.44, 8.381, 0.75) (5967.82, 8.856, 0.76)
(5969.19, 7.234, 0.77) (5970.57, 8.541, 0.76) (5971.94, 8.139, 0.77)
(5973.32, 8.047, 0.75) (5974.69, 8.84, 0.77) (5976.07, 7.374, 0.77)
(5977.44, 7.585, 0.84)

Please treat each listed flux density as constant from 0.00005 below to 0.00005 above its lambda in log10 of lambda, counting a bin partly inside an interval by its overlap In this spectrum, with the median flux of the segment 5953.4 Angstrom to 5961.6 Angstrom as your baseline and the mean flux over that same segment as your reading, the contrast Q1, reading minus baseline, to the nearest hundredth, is 0.00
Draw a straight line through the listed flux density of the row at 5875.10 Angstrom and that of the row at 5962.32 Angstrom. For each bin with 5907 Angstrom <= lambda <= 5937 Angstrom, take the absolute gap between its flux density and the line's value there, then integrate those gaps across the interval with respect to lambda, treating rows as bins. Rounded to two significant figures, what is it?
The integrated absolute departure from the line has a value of 23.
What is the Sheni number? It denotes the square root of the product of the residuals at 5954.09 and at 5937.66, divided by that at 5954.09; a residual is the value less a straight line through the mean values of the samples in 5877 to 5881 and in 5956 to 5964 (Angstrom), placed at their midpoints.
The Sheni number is 0.9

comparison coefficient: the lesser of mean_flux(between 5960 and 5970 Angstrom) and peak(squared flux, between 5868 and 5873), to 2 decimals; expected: 8.34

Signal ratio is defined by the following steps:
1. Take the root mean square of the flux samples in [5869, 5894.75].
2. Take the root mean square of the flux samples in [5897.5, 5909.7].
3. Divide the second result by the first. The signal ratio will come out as 0.97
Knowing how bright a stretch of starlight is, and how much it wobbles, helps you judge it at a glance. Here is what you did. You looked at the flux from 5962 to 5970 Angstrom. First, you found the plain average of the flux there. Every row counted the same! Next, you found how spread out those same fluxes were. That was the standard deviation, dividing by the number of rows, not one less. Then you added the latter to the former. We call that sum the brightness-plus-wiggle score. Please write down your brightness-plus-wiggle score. 8.7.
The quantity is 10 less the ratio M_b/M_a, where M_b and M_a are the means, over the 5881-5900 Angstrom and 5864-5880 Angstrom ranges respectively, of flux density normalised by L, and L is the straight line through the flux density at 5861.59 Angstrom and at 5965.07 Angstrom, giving 9.40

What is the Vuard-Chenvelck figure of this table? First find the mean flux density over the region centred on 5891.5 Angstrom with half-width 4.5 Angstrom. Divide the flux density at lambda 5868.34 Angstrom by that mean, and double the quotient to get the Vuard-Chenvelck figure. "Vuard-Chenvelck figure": 5.0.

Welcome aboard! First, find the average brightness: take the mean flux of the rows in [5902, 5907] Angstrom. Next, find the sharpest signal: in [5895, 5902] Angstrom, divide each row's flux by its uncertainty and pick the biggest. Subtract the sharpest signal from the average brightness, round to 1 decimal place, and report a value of -2.2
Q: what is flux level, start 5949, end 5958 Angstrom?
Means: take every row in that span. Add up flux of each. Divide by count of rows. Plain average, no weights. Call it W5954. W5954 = 7.9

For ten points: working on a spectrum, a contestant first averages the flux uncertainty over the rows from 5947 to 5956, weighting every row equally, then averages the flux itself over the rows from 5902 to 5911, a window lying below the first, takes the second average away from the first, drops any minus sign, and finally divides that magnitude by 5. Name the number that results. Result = 1.26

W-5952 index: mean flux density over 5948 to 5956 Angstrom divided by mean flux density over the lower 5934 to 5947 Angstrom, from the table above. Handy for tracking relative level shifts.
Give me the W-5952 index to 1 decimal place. 0.9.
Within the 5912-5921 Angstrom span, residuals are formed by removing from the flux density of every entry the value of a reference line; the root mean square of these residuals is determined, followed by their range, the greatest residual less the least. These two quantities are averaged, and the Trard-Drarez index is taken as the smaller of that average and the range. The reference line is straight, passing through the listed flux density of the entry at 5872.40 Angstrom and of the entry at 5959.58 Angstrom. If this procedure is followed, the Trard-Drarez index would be 1.62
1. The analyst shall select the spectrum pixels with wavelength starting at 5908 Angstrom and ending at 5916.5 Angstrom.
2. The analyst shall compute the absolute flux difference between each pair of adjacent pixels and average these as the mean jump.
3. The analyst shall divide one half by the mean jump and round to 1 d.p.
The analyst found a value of 0.6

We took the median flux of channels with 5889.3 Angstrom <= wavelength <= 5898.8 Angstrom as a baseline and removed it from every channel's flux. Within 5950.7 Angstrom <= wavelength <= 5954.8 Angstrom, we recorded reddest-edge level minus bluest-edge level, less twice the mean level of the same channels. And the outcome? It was -4.5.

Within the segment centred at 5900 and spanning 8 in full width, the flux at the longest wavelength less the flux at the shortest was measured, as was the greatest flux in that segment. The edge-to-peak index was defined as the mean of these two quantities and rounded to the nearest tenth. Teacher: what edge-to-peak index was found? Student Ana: 3.6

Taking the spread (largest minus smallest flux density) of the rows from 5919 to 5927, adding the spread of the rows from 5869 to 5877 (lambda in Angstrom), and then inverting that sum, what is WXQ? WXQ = 0.25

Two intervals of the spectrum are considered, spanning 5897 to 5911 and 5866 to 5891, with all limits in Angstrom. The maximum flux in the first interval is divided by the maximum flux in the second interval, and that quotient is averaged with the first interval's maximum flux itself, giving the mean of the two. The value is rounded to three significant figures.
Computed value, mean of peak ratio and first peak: 4.53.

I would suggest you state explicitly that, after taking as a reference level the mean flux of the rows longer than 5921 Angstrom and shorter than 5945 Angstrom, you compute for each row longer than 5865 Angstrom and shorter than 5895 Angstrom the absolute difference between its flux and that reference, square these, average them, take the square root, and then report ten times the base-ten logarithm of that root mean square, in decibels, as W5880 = 5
